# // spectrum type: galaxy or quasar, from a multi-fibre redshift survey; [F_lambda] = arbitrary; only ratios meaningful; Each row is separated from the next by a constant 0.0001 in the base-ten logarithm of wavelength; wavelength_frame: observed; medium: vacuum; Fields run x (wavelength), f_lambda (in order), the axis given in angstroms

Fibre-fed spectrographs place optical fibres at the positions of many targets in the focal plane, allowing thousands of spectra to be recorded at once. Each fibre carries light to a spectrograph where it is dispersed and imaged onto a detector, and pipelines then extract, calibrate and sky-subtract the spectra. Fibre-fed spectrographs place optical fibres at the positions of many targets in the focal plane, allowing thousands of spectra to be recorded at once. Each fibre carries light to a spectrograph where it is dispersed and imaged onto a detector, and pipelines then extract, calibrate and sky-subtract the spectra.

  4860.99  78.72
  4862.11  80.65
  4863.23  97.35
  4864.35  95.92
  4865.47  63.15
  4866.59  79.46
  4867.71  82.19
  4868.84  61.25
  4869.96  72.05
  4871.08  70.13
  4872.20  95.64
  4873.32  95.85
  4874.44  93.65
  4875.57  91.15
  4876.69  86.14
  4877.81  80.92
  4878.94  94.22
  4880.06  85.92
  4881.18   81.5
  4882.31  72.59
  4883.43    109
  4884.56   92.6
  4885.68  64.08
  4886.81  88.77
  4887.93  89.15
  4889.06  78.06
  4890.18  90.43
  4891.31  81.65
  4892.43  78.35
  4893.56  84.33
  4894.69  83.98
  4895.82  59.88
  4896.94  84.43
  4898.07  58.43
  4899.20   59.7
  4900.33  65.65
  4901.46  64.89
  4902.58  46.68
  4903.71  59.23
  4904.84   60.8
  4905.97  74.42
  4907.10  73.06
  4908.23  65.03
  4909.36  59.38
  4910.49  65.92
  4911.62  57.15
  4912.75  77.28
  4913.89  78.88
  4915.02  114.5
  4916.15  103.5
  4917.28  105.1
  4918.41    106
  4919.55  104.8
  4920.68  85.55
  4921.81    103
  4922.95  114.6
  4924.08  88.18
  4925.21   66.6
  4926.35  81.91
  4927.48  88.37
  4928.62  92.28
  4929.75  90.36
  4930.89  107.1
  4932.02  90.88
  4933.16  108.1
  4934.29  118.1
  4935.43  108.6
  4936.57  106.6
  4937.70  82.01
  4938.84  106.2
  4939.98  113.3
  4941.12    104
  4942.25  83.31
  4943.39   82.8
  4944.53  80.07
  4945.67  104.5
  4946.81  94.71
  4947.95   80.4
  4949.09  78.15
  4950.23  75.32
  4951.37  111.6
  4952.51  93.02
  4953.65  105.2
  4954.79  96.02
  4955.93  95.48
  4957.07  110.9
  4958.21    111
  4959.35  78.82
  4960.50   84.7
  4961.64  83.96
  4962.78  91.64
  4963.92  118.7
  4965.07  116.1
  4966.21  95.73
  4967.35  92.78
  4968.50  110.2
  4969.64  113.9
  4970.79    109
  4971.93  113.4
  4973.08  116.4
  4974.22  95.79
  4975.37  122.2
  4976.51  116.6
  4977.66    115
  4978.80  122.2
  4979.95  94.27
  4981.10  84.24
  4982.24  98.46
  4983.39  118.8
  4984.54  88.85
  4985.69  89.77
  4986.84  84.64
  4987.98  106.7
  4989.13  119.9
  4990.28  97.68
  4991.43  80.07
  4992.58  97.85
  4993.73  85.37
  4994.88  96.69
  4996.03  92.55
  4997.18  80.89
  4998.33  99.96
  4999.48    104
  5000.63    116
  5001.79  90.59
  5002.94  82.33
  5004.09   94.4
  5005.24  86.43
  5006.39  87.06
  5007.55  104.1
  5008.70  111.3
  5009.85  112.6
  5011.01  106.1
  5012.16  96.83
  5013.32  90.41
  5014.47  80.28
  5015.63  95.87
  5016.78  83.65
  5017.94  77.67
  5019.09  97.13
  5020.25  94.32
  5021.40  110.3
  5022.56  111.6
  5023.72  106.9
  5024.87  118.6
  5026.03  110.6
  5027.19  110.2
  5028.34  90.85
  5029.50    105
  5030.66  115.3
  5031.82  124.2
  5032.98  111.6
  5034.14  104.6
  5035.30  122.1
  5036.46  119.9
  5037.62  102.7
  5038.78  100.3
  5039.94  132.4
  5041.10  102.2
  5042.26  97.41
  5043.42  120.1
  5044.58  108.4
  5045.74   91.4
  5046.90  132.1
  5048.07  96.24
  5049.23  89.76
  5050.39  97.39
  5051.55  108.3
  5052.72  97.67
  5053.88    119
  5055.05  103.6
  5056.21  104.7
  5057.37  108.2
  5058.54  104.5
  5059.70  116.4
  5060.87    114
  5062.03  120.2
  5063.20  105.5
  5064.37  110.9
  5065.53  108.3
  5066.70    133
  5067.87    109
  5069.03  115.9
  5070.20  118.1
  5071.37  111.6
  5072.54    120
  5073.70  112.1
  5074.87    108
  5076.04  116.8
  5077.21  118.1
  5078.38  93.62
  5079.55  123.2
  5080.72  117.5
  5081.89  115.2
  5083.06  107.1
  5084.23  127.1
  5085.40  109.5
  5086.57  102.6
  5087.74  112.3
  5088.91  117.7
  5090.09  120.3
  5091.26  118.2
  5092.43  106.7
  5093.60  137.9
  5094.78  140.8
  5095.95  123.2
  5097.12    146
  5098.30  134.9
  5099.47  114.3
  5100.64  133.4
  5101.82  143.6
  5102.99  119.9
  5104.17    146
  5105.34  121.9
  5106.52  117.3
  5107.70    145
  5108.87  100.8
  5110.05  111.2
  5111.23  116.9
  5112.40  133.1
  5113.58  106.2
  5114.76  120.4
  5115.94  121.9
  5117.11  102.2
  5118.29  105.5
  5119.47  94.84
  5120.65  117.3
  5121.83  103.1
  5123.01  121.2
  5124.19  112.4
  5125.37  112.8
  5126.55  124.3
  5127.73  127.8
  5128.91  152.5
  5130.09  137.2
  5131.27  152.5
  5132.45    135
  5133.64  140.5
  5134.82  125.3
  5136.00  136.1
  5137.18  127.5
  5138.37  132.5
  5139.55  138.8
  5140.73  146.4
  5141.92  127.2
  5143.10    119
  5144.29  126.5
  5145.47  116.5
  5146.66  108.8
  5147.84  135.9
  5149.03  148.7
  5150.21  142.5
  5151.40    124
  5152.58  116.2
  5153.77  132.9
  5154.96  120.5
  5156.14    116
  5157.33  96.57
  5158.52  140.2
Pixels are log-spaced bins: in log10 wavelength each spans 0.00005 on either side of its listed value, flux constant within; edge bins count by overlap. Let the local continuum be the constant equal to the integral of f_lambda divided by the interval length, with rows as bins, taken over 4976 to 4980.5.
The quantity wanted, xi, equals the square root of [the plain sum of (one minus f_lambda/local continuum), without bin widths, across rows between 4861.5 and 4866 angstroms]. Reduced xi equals 1.0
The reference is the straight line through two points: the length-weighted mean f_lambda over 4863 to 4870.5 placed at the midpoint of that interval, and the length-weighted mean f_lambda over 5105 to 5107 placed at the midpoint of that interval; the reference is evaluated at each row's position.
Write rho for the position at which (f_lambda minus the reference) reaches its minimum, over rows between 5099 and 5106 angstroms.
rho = 5099.47 angstroms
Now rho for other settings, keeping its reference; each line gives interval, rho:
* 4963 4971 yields 4967.35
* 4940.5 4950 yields 4949.09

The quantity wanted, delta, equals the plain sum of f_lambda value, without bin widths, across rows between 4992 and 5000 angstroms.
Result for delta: 657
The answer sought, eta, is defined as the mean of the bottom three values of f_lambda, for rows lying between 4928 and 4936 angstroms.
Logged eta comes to 91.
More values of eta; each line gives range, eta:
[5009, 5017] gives 85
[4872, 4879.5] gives 86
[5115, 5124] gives 100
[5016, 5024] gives 85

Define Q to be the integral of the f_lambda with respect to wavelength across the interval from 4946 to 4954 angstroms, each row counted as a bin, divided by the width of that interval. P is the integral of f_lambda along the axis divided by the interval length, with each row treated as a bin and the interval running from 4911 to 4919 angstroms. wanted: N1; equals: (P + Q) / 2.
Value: 91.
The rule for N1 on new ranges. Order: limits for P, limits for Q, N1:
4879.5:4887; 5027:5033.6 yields 97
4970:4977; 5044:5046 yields 107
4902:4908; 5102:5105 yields 98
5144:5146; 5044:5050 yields 112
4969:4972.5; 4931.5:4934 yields 107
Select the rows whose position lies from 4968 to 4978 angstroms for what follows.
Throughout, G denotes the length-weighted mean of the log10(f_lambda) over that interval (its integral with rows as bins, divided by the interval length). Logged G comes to 2.05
